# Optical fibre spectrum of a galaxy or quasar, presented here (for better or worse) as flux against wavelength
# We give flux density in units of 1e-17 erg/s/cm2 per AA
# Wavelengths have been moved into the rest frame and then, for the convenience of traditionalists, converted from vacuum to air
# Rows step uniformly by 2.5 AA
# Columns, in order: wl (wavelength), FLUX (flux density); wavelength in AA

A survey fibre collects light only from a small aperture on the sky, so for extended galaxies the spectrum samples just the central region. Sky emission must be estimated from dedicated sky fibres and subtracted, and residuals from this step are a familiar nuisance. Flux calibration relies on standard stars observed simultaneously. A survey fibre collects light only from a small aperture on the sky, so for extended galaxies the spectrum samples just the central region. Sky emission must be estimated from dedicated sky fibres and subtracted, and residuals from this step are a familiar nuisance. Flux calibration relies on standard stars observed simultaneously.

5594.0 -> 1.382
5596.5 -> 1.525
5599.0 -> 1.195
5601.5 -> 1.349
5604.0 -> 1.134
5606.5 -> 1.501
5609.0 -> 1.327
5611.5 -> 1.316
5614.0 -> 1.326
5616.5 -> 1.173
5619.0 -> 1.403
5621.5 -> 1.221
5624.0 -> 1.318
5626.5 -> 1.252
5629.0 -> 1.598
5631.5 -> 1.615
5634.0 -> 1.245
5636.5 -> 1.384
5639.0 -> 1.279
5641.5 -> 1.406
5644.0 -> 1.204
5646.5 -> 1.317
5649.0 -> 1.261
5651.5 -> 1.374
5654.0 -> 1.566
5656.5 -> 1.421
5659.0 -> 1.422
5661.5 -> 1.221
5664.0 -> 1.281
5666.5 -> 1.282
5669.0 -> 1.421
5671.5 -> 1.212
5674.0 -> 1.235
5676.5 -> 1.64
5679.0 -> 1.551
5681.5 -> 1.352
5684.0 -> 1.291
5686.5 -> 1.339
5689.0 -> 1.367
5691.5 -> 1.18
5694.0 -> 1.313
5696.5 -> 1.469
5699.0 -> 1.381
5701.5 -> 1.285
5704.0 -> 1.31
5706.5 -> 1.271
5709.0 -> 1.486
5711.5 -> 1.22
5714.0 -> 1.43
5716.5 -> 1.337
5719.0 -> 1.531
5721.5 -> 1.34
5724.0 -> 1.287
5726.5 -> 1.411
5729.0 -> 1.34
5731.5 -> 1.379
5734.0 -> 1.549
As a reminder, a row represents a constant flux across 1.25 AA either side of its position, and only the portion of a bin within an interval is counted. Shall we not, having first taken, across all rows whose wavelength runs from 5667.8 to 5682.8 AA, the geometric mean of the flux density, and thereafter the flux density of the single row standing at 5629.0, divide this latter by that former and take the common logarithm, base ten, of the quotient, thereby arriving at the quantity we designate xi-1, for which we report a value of 0.06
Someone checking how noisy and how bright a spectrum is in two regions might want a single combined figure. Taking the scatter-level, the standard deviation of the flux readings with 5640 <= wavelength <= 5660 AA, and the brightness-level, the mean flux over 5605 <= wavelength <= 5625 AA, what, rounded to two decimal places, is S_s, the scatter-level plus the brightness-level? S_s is 1.43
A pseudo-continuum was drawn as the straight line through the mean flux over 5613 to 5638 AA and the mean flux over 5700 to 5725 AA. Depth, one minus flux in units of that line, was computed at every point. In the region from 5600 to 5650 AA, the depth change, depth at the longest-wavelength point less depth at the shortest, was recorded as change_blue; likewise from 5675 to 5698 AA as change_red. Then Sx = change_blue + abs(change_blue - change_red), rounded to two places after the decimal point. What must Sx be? 0.13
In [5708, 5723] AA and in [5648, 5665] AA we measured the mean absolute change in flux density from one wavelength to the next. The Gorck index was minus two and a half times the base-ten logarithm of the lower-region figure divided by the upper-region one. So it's 0.52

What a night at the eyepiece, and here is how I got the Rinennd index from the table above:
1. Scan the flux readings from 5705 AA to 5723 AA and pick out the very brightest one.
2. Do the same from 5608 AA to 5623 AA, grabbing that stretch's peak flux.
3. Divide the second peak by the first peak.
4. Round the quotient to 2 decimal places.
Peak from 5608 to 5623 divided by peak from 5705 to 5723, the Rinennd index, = 0.92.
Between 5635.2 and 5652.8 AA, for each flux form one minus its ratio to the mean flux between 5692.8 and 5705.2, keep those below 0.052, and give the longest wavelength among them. 5651.5 AA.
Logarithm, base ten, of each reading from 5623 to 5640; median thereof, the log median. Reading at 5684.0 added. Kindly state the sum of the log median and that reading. 1.41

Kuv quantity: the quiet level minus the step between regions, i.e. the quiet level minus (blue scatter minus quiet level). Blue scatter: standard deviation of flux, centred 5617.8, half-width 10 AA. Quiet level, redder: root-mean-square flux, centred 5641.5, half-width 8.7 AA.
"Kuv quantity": 2.53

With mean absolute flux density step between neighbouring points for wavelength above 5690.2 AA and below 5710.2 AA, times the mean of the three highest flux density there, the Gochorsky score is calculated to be 0.16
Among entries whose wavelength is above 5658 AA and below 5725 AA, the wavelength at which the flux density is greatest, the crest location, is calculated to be 5676.5 AA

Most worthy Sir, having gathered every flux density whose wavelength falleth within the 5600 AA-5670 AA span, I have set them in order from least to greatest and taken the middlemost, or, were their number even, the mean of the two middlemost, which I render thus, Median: 1.32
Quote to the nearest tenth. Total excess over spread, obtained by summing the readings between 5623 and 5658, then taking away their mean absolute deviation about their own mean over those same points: 19.1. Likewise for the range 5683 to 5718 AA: 18.6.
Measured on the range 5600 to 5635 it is 18.7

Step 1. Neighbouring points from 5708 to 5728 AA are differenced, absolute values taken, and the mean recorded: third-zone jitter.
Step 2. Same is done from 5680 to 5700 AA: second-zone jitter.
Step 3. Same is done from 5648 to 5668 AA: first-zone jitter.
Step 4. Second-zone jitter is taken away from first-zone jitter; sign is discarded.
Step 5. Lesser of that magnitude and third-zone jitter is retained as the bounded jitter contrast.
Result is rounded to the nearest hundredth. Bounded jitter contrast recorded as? 0.00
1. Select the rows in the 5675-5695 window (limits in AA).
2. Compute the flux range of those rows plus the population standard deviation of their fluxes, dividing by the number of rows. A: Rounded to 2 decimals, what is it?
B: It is 0.60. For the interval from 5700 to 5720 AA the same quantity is 0.41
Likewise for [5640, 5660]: 0.47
